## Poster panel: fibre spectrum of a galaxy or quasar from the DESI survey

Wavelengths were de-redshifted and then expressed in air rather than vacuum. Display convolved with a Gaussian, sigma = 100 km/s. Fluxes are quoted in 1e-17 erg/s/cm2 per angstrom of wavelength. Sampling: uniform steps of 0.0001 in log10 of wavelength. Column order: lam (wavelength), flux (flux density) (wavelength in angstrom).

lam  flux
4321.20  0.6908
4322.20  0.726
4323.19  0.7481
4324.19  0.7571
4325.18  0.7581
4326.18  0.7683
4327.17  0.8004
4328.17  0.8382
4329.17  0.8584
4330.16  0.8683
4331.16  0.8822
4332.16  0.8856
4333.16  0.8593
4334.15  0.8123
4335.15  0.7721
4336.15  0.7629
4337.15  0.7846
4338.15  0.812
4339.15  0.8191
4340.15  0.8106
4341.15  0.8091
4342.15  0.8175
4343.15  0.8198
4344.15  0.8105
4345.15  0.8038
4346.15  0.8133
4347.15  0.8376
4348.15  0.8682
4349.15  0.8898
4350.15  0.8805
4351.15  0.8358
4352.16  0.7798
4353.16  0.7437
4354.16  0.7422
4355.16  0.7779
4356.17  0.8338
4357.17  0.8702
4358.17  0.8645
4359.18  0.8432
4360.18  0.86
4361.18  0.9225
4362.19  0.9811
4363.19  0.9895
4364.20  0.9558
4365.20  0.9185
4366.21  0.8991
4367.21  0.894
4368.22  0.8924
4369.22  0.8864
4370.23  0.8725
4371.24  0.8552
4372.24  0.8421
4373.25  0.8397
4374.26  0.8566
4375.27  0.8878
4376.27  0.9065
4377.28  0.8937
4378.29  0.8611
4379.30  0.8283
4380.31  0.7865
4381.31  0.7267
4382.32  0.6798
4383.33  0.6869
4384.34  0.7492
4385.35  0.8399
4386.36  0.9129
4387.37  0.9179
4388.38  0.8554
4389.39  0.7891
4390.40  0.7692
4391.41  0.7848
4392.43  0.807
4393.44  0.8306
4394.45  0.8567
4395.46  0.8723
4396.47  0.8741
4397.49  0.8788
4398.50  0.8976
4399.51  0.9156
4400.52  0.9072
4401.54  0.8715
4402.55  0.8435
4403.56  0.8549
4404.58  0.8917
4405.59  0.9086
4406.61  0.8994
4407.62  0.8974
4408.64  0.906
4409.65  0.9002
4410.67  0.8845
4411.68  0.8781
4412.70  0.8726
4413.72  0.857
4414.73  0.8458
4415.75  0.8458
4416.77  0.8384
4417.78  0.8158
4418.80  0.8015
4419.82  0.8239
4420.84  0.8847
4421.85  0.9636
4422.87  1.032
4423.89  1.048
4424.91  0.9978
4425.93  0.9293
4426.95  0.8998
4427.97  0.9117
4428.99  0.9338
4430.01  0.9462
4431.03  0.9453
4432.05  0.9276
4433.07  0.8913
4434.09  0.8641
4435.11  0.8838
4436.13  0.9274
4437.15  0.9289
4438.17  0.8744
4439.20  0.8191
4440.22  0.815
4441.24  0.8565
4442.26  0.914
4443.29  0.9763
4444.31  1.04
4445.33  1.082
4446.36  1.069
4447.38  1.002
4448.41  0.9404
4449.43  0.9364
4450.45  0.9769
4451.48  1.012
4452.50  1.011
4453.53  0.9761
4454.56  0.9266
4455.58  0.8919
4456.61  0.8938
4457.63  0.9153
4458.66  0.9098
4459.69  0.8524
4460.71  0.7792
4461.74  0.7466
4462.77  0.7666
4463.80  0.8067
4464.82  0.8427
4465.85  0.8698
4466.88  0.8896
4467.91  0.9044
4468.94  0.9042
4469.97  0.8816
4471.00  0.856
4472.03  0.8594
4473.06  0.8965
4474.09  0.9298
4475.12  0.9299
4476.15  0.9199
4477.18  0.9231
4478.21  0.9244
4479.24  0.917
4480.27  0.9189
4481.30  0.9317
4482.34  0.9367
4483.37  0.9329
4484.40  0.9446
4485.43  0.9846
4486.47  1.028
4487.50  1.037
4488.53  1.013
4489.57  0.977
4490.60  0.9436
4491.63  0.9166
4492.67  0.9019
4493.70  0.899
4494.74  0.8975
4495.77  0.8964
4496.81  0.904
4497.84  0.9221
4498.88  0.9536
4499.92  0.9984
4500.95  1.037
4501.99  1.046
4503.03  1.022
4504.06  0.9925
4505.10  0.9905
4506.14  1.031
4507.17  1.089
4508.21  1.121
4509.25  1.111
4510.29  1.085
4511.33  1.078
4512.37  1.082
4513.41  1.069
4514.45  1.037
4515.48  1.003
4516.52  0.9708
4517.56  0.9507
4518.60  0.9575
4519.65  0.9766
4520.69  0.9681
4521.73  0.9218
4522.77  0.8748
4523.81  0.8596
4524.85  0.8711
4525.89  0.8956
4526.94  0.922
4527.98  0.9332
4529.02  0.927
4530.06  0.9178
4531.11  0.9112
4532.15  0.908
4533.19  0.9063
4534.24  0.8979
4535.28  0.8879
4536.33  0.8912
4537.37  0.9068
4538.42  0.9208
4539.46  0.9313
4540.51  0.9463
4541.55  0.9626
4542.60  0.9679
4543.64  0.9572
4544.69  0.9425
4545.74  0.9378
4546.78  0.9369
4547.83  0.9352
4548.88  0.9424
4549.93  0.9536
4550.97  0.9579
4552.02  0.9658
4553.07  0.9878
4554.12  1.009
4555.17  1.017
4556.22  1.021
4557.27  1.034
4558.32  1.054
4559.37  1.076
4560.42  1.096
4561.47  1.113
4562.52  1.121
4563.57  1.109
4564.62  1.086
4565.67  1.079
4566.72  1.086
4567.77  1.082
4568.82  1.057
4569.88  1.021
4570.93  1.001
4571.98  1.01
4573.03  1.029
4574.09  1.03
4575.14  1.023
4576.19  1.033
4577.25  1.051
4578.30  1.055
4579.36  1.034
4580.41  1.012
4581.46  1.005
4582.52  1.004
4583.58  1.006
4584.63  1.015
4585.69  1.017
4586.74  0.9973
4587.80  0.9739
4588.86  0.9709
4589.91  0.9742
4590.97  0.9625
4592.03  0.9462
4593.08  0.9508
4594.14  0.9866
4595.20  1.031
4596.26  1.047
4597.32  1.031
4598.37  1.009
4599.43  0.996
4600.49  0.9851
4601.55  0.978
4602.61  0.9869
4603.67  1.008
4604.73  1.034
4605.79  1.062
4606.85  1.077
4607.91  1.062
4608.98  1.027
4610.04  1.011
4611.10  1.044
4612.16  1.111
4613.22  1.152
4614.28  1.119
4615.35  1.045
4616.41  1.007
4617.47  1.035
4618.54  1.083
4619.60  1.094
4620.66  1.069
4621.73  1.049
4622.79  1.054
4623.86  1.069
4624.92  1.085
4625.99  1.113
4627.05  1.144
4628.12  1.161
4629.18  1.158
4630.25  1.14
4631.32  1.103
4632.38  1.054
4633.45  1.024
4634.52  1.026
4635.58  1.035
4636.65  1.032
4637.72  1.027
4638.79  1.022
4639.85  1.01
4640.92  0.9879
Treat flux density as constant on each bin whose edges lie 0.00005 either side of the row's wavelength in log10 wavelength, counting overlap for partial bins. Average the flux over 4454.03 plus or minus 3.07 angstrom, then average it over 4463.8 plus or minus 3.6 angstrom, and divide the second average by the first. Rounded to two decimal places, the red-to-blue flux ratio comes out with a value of 0.86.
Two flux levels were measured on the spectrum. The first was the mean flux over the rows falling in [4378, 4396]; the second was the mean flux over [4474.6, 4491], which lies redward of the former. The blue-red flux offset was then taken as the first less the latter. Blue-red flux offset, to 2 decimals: -0.15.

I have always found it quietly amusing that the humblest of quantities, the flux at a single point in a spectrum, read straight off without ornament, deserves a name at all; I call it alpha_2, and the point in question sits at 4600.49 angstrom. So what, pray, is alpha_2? 0.9851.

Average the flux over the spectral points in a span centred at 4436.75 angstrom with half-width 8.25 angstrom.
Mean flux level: 0.91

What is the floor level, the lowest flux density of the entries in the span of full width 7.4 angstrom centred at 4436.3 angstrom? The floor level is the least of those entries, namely 0.8191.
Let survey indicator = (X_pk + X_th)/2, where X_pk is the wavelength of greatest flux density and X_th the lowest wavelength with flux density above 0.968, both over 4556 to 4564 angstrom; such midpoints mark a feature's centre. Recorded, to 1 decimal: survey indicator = 4559.4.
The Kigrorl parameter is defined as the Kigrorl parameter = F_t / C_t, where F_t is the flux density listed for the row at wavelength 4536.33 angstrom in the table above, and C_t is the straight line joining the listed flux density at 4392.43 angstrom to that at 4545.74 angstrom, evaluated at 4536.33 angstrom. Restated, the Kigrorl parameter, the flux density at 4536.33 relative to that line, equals 0.96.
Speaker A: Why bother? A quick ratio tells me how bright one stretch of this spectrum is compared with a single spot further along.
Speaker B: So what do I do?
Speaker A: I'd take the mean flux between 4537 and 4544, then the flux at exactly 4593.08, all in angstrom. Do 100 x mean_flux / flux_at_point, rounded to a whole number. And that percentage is 99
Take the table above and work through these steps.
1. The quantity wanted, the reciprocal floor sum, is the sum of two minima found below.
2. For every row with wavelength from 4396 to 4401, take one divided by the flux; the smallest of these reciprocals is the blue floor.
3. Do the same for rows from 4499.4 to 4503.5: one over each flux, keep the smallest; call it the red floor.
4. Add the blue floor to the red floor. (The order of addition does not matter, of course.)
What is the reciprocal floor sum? 2.05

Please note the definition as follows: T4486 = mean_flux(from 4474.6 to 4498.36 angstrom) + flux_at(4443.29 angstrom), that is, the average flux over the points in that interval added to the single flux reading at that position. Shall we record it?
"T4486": 1.92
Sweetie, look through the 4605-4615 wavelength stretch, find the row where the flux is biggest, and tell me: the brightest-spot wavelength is 4613.22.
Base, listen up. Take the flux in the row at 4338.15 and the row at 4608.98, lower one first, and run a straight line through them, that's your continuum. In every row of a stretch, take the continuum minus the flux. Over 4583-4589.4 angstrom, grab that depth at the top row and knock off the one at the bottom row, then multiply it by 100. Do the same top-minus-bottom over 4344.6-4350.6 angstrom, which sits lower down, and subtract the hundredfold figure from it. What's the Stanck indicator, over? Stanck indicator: -4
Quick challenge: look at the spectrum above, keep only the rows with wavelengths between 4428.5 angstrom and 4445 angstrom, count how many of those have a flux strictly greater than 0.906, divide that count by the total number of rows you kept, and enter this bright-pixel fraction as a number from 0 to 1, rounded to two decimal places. 0.56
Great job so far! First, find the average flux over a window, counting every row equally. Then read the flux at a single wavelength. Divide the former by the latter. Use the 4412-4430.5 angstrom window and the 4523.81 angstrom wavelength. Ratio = 1.05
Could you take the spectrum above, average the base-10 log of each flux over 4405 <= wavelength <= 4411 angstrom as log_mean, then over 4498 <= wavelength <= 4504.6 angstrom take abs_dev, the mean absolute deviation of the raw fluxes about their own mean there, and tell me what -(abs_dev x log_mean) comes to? 0.0012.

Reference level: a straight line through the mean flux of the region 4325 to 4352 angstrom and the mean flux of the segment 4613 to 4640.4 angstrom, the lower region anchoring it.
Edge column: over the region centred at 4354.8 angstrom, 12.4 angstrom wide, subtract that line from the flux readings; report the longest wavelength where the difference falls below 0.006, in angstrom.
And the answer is 4359.18 angstrom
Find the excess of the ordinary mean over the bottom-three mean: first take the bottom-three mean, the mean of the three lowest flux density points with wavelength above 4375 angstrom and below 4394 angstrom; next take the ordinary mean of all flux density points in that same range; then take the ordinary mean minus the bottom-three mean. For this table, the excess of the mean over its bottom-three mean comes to 0.12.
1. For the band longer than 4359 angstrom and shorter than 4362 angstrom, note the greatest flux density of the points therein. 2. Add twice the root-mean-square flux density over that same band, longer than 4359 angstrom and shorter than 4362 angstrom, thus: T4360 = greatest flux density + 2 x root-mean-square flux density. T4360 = 2.7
